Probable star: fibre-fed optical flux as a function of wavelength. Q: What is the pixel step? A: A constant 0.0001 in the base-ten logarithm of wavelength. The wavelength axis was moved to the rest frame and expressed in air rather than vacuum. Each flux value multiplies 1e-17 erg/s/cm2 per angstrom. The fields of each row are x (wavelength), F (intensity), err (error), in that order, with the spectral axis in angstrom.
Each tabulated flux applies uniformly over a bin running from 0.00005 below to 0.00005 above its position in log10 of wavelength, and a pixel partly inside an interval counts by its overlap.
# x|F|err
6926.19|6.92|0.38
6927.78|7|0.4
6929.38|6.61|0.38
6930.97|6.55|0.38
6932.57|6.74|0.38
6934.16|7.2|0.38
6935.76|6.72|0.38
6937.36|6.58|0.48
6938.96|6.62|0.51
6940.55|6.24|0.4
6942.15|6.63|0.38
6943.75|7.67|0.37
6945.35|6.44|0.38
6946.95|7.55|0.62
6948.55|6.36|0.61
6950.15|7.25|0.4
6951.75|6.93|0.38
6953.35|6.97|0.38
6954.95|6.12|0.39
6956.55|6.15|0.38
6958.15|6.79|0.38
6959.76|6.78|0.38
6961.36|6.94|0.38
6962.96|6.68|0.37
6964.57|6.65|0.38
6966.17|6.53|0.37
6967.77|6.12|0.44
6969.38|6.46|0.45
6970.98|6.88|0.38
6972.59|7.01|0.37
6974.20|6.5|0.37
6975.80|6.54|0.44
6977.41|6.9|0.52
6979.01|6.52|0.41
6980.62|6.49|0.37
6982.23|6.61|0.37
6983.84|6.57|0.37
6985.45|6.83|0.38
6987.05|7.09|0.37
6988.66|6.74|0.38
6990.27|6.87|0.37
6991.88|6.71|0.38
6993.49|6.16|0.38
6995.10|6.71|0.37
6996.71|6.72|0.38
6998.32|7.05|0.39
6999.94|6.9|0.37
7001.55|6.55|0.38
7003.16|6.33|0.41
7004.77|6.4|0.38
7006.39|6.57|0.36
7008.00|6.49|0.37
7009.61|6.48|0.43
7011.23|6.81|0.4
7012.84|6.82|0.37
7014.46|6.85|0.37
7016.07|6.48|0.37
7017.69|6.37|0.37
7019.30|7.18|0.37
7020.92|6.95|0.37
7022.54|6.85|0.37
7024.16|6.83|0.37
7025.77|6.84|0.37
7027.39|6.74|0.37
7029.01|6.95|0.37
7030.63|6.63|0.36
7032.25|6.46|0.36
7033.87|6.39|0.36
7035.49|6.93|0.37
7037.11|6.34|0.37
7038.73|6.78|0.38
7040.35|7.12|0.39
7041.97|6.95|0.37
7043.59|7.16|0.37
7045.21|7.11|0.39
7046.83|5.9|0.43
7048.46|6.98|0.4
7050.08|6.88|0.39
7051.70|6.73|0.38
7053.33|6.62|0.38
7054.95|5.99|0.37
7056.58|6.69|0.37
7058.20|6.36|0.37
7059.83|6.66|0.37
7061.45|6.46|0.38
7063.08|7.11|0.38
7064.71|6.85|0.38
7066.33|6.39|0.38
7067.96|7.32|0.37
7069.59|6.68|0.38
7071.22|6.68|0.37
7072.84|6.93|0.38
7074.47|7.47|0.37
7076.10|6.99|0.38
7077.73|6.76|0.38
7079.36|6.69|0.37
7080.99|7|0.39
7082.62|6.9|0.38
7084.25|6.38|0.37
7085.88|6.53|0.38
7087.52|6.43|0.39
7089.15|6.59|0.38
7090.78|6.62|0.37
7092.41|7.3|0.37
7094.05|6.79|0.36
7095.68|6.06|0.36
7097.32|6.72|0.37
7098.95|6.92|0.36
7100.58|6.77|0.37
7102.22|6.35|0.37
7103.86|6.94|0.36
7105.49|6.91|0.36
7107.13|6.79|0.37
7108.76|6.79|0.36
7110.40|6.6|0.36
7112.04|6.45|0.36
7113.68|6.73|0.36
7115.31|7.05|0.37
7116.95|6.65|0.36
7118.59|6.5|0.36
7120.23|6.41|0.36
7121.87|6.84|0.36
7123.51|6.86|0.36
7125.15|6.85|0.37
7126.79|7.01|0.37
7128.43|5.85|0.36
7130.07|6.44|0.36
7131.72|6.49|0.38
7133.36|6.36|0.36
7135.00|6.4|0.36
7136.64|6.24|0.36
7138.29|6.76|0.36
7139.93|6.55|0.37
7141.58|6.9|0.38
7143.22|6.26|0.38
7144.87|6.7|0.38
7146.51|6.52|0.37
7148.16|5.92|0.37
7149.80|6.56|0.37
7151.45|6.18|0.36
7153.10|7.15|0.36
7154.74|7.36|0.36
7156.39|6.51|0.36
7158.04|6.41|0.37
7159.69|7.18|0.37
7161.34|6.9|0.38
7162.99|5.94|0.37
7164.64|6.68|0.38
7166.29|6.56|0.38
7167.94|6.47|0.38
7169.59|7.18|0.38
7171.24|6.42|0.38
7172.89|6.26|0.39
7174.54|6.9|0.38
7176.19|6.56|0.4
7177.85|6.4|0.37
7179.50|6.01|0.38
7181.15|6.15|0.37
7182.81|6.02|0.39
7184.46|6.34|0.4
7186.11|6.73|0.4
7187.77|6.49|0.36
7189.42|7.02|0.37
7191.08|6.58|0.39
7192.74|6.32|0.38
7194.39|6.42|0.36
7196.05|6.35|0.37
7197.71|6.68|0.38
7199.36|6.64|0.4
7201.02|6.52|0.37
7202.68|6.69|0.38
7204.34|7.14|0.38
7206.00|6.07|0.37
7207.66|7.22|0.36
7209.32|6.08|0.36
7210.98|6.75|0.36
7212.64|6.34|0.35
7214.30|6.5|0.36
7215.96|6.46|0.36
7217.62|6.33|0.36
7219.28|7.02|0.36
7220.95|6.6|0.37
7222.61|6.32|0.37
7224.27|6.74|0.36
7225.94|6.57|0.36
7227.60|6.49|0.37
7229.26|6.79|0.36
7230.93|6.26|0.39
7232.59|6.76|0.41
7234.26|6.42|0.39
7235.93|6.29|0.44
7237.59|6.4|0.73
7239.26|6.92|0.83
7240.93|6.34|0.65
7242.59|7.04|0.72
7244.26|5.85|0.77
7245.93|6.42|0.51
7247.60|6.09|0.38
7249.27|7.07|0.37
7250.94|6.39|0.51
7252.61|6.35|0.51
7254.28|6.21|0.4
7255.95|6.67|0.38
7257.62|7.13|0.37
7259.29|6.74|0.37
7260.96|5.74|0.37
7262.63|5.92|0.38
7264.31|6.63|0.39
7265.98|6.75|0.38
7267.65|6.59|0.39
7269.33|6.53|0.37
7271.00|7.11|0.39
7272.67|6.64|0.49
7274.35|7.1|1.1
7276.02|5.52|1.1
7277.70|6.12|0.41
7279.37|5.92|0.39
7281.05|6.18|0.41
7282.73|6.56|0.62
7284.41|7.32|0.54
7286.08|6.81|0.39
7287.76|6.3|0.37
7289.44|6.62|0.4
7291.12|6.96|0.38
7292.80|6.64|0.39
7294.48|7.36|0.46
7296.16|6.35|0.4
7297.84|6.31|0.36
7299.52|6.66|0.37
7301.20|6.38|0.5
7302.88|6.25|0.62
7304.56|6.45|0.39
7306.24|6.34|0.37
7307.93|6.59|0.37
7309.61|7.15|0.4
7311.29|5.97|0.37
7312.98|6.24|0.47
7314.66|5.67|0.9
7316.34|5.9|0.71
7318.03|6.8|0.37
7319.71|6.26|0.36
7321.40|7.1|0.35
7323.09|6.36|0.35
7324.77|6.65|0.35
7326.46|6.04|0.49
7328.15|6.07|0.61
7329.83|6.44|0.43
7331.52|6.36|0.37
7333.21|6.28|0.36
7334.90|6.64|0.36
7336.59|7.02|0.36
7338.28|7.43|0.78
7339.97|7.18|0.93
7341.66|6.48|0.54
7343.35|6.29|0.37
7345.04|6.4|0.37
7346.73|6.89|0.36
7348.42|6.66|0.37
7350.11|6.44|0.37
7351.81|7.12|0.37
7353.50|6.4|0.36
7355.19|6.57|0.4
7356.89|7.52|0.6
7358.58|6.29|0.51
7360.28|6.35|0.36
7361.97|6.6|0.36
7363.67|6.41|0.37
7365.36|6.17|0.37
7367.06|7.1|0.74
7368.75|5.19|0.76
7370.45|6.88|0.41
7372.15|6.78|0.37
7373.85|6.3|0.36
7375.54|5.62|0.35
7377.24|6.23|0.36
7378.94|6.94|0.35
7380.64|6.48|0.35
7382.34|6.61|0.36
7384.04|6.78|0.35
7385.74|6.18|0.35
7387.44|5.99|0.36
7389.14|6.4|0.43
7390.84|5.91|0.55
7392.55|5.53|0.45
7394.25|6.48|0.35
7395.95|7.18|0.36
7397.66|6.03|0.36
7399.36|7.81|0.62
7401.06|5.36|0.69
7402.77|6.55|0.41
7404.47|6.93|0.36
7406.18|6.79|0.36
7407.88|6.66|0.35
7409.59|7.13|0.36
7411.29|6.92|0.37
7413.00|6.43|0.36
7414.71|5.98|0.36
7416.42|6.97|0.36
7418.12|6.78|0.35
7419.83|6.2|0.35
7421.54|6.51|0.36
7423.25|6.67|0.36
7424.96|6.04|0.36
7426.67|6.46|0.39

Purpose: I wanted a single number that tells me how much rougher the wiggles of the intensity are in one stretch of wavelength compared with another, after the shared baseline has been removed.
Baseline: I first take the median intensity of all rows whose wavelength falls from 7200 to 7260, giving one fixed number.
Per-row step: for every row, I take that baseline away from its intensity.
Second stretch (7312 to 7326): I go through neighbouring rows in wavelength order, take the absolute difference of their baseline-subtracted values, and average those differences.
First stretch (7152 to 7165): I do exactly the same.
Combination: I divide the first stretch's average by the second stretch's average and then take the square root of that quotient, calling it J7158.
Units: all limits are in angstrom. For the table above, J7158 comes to 1.0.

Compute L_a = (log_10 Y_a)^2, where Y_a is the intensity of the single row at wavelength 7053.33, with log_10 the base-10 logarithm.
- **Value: 0.67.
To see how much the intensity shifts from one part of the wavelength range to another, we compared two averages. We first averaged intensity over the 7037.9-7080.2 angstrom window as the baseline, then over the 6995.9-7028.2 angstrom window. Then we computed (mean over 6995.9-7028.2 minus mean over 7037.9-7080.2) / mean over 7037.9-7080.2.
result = -0.010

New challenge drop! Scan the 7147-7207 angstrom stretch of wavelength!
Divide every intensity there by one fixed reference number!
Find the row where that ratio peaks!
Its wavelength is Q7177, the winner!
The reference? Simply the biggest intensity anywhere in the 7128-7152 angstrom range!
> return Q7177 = 7154.74 angstrom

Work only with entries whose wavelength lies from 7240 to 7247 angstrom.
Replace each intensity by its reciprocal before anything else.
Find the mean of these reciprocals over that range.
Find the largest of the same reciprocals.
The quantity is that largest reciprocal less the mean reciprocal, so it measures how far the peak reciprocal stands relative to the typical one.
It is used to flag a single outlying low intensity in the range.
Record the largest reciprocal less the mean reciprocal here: 0.014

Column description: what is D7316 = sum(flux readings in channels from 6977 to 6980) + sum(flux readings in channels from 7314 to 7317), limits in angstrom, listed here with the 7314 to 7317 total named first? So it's 24.99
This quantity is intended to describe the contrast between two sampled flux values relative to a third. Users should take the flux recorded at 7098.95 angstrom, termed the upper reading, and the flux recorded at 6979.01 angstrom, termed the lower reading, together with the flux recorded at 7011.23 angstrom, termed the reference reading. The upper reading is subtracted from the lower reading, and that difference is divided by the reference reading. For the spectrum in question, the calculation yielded -0.06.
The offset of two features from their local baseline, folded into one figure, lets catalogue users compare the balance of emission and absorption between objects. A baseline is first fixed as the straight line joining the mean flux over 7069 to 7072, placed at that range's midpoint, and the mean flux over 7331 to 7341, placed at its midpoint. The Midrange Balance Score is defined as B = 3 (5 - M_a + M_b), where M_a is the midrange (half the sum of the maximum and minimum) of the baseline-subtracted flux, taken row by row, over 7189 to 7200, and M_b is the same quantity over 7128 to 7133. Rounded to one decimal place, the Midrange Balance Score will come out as 13.6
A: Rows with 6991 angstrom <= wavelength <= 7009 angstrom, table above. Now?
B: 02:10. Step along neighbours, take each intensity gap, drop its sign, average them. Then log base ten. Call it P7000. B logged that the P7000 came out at -0.61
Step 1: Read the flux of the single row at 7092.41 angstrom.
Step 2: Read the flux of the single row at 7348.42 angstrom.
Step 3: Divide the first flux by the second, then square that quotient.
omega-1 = 1.20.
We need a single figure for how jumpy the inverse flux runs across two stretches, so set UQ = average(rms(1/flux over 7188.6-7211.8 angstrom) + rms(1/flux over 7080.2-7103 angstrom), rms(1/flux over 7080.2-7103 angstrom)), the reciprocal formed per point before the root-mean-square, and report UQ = 0.226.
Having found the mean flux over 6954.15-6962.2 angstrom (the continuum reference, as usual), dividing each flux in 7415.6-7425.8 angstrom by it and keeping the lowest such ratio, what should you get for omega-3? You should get 0.921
